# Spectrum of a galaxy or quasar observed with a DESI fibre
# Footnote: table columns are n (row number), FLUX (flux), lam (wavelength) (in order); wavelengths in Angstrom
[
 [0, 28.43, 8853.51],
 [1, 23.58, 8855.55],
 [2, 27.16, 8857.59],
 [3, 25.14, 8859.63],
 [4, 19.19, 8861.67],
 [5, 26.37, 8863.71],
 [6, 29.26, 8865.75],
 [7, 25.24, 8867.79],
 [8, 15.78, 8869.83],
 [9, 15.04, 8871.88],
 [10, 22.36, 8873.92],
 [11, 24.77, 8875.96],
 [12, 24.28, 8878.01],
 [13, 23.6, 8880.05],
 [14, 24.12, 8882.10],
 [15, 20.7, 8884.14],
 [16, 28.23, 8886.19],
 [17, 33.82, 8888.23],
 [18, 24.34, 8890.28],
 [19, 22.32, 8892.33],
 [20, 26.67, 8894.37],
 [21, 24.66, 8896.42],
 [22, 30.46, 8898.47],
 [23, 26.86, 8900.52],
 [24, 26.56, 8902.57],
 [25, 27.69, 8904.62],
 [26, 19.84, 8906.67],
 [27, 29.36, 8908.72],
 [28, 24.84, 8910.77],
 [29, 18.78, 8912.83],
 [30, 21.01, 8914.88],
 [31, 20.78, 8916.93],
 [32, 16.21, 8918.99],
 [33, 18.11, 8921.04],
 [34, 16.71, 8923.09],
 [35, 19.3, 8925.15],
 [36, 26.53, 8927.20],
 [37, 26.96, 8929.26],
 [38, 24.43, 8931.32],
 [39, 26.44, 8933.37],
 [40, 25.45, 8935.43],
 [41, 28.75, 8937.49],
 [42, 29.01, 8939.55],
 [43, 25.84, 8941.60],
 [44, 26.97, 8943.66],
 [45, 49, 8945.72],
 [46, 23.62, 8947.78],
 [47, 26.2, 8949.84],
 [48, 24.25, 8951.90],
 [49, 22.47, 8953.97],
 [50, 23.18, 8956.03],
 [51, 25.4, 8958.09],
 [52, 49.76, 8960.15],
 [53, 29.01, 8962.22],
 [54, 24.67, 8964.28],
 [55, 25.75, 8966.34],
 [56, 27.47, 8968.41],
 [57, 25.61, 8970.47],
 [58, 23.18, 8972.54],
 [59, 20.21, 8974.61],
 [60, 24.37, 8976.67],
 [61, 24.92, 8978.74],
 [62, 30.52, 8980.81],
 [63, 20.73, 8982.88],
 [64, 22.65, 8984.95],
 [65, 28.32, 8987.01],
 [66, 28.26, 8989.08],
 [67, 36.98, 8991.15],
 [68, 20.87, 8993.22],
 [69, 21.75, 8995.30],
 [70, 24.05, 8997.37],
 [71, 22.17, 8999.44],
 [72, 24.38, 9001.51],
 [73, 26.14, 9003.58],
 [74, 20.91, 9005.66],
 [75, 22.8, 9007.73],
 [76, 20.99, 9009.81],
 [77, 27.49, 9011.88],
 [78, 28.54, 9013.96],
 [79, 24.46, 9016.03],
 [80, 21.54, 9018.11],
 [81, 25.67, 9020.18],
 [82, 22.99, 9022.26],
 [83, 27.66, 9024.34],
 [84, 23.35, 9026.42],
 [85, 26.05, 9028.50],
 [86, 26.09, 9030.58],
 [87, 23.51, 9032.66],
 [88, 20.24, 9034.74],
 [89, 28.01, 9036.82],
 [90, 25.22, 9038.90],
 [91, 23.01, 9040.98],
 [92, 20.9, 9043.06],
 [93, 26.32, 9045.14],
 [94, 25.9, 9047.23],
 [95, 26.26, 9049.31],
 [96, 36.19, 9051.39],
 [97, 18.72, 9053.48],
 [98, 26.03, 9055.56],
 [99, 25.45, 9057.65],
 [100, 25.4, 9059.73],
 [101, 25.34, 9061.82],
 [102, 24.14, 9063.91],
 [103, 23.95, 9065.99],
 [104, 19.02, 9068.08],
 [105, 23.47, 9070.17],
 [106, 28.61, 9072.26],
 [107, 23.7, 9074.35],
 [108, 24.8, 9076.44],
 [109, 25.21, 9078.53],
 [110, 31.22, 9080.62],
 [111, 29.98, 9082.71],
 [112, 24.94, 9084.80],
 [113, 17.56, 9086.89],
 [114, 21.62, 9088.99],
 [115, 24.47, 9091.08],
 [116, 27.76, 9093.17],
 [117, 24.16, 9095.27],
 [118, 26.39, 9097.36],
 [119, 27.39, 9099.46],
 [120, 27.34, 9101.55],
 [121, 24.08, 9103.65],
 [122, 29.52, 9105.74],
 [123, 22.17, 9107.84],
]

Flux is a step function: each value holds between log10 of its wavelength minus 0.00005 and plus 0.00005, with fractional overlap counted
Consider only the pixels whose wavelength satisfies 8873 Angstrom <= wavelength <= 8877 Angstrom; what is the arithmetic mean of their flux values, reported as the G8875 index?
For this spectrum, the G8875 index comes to 23.6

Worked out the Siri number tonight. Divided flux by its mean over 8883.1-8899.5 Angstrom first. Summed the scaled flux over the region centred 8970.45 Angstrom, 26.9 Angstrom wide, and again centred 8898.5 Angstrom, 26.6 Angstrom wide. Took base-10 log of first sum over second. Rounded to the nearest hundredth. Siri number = 0.01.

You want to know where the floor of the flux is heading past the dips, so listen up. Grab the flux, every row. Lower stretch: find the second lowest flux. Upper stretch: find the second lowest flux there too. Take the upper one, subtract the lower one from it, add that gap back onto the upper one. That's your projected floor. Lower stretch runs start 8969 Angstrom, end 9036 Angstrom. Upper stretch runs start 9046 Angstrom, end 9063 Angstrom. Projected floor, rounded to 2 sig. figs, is 30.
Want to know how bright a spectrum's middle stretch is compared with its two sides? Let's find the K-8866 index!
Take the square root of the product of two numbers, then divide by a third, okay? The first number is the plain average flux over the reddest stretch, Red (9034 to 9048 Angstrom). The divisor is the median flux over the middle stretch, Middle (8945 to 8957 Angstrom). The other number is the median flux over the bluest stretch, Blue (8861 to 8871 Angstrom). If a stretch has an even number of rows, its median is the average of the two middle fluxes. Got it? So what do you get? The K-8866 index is 1.03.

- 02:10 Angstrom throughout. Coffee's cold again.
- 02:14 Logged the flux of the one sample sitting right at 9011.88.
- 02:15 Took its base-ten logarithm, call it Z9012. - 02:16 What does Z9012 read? 1.44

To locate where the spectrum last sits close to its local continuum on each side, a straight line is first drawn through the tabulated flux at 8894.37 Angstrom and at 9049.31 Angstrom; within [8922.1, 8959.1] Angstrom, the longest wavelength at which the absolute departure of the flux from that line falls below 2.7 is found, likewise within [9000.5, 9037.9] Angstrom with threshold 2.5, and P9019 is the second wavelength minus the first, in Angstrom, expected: 78.7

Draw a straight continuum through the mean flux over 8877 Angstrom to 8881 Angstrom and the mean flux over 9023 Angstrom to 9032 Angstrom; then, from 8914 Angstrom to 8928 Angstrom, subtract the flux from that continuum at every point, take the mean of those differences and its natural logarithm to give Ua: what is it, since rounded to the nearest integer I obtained 2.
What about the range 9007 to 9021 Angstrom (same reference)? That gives 0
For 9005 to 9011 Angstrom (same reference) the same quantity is 1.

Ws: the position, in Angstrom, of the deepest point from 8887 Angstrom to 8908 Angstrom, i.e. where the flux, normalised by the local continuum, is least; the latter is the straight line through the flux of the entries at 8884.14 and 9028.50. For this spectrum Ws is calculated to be 8906.67 Angstrom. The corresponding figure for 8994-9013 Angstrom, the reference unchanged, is 9009.81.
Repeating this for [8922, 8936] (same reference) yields 8923.09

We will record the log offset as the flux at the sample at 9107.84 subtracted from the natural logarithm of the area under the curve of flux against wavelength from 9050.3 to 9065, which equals -16.2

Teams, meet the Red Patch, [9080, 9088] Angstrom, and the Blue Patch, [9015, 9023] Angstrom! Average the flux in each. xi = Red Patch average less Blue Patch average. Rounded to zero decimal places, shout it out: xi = 2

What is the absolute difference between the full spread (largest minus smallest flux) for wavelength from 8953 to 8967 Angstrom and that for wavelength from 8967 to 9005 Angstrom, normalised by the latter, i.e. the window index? 0.63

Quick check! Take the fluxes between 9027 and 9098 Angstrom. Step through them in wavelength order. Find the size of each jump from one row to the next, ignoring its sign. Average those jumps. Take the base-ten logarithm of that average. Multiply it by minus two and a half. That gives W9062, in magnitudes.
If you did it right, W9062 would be -1.41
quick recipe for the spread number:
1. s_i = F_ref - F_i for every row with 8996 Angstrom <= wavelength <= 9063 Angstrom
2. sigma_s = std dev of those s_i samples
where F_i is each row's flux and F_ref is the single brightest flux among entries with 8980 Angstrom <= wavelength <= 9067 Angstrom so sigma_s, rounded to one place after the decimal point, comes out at 3.2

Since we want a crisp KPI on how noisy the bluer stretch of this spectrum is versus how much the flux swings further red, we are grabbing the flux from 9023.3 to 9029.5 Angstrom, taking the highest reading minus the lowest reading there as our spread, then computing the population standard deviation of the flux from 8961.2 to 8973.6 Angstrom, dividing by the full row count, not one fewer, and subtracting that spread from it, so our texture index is -2.4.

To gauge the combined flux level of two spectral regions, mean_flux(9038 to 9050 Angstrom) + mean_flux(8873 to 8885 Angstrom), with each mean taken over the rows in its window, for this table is 47.9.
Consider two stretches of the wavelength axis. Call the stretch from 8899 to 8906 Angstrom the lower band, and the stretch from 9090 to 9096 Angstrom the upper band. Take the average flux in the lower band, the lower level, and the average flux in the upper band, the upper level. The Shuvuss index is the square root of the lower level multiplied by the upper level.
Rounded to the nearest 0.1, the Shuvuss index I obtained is 26.2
